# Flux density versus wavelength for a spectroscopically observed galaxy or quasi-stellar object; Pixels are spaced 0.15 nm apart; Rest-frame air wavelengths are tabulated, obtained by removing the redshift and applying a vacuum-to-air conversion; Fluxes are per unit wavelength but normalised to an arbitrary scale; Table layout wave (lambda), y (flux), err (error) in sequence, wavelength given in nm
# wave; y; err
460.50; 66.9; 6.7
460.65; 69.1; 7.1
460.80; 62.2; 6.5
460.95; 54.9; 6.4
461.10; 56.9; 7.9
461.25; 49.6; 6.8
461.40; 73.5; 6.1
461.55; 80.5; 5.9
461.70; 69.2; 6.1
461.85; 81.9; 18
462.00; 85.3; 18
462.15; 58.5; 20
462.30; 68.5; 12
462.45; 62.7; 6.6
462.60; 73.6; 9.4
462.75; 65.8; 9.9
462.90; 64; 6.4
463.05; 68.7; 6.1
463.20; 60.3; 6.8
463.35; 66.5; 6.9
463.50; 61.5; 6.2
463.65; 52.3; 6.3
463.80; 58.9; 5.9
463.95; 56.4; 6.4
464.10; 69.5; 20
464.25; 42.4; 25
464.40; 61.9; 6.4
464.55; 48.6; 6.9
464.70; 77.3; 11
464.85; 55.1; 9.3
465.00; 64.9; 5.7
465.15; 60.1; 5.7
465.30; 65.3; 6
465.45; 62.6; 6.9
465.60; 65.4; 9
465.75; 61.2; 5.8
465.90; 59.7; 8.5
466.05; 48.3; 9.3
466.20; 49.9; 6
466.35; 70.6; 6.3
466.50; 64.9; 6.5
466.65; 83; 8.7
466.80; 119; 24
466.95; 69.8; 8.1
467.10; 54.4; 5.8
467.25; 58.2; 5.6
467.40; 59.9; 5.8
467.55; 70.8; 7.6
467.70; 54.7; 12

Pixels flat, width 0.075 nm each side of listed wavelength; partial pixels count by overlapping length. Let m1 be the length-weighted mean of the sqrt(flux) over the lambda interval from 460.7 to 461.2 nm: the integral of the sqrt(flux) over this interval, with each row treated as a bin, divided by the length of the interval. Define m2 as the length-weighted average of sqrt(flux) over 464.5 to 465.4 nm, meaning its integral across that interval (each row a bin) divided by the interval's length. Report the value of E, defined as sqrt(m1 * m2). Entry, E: 7.7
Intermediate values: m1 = 7.62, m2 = 7.87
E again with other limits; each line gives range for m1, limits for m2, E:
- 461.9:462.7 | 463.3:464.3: 8.0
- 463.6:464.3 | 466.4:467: 8.3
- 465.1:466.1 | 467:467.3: 7.7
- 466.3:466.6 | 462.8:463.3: 8.2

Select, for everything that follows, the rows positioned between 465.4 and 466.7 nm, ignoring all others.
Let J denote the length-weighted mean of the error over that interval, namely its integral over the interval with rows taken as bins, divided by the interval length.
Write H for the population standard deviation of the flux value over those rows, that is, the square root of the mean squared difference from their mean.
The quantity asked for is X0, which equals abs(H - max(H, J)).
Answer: 0.0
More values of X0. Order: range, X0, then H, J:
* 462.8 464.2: 2.8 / 5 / 8.2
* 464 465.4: 0.5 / 10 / 10.5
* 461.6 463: 3.2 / 8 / 11.6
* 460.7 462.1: 0.0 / 12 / 9.2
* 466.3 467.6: 0.0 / 18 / 8.8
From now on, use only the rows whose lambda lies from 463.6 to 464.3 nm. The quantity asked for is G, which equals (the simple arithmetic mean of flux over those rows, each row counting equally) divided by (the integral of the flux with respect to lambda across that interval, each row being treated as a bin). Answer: 1.41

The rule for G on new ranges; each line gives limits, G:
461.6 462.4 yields 1.25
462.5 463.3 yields 1.25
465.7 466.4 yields 1.44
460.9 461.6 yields 1.44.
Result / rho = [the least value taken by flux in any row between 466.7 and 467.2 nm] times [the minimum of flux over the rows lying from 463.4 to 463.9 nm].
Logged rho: 2845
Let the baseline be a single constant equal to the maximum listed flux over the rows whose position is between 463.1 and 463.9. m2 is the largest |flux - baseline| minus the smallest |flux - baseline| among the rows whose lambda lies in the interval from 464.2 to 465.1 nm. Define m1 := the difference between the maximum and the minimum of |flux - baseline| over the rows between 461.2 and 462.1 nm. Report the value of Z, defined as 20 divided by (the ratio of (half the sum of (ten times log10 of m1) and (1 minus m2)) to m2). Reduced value -95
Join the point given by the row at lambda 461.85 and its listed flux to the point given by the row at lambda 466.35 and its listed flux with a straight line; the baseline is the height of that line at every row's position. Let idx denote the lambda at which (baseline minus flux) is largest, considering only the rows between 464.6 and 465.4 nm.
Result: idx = 464.85 nm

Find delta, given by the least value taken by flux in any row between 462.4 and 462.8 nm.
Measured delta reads 62.7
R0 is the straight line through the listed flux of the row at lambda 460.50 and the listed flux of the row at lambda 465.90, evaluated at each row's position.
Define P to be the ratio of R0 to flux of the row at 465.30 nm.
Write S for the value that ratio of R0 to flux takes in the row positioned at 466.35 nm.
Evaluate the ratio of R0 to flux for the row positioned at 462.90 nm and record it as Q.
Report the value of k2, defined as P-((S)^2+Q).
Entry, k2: -0.77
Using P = 0.93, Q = 1.00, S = 0.84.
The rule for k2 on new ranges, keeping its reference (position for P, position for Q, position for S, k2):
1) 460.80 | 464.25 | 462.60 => -1.15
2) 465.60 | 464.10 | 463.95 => -1.19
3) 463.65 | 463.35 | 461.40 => -0.55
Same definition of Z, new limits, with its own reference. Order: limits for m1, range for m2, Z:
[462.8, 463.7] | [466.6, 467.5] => -54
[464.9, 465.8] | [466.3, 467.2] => -48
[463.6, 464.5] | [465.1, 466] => 27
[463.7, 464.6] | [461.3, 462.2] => -347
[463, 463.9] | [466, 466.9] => -53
